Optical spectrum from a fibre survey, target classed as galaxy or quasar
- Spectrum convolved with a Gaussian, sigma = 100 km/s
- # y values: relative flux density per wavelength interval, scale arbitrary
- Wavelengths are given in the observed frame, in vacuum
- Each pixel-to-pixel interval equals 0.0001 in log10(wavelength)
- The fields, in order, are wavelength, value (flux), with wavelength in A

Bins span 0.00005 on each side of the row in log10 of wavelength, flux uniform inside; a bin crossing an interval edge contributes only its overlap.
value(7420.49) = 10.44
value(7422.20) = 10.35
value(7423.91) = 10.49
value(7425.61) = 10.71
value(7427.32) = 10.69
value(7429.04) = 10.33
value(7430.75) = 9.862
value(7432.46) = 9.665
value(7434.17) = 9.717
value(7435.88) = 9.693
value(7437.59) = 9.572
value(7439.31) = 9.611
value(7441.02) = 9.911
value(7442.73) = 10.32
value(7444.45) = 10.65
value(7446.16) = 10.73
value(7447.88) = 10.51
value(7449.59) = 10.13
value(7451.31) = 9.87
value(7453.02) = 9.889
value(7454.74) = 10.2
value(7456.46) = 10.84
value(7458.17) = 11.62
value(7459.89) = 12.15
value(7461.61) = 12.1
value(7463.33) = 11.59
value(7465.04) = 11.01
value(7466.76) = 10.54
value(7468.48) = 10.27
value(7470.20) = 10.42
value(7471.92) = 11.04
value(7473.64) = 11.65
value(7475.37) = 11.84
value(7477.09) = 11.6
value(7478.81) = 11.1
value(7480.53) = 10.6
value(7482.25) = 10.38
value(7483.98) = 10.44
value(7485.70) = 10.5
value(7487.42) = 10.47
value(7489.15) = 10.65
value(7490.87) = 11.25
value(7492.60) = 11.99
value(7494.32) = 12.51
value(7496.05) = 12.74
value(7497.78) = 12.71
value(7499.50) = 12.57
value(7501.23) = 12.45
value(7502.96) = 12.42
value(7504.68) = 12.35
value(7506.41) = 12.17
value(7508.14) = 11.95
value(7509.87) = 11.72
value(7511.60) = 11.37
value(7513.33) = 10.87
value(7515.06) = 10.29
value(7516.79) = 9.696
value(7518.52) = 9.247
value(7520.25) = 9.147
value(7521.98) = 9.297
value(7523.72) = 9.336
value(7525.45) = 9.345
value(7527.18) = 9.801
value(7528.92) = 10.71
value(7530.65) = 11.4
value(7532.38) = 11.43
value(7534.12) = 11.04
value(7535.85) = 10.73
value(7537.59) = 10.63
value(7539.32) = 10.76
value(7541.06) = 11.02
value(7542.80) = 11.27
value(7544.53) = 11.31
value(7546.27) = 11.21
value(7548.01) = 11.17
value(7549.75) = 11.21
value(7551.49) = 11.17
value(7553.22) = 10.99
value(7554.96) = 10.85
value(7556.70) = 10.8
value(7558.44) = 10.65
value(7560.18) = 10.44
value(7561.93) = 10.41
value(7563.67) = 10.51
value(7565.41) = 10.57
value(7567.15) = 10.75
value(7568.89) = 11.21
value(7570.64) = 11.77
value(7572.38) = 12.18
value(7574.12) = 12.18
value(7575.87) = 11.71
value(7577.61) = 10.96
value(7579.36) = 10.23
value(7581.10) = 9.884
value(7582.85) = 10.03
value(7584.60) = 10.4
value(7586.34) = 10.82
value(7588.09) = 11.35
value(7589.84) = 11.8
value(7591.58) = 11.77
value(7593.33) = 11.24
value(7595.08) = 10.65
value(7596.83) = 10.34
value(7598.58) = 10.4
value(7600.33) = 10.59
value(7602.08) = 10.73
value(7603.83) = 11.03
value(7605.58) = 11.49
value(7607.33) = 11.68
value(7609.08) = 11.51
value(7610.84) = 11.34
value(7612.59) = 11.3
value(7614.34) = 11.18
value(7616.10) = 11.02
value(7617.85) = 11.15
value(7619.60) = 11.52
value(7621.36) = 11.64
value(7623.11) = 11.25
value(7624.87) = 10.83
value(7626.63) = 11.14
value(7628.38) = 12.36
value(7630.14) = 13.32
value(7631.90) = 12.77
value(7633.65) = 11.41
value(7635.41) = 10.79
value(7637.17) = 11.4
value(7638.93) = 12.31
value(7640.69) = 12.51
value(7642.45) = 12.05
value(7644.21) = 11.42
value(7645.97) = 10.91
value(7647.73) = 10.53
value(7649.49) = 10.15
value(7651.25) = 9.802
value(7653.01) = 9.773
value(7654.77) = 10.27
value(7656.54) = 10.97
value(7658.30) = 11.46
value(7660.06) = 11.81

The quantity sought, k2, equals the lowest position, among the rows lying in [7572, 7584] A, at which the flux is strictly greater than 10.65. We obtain 7572.38 A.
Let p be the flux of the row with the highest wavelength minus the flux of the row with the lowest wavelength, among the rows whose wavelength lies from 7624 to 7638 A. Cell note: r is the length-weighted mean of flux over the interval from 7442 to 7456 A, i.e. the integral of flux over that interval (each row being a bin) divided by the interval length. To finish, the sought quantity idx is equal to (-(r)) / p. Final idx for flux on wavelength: -18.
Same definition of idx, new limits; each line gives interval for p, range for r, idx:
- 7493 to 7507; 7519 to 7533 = 29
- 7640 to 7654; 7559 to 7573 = 4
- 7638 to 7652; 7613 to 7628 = 4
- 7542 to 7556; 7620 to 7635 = 28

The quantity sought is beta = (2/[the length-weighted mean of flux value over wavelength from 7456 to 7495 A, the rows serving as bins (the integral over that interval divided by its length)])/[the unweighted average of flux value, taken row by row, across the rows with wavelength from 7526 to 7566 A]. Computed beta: 0.0165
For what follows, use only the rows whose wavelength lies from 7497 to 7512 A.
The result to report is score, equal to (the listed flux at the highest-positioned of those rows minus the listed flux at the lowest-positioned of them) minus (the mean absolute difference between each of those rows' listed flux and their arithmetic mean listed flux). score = -1.7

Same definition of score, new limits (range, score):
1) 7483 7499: 1.4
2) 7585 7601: -0.7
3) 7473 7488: -1.7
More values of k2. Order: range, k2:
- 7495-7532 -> 7496.05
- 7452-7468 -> 7456.46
